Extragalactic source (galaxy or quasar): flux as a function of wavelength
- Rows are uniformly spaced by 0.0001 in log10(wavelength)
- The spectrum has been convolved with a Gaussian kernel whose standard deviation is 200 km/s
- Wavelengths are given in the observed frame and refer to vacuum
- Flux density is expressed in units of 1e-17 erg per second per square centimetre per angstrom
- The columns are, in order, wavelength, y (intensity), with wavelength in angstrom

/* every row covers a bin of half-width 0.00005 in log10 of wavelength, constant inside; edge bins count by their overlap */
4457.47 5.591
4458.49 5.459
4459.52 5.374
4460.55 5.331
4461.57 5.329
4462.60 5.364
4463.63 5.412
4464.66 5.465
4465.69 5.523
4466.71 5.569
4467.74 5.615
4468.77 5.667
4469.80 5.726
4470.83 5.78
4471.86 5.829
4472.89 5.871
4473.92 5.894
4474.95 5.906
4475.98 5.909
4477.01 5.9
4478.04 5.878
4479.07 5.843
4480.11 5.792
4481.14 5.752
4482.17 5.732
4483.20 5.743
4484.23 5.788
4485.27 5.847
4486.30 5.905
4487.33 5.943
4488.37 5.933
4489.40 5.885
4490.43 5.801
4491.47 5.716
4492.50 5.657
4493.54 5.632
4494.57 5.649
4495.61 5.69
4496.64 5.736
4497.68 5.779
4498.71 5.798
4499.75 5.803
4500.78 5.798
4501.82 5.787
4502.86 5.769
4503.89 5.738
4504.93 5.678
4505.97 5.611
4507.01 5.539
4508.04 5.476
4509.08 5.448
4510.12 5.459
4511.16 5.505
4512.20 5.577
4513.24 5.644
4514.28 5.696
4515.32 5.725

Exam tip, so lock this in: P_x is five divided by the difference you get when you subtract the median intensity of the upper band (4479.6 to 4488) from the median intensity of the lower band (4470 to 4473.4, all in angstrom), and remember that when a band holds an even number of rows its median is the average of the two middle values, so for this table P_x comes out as 128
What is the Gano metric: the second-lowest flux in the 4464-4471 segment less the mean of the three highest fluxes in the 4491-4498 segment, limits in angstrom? -0.22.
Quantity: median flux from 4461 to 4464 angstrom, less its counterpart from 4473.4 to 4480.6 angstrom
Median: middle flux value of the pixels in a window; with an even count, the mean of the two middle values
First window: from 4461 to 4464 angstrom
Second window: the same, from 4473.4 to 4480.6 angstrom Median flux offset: -0.53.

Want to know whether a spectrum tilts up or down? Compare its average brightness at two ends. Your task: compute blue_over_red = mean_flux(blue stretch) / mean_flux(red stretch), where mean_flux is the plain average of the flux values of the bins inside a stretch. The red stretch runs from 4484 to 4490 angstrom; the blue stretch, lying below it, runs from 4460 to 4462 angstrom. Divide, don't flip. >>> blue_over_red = 0.91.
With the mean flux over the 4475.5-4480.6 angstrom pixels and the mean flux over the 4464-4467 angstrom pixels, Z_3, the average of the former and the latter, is 5.69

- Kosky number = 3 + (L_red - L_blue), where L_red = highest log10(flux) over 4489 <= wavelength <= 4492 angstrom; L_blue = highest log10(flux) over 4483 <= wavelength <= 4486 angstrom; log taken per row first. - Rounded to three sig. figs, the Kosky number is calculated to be 3.00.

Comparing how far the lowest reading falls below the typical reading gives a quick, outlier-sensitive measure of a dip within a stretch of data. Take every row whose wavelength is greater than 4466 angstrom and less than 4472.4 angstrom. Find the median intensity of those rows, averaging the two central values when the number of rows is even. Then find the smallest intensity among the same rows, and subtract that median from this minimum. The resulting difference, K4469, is -0.13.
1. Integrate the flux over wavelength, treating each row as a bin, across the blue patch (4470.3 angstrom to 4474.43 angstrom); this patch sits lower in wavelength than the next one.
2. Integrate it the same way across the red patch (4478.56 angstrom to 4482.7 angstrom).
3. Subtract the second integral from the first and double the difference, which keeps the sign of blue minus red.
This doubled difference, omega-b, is 0.4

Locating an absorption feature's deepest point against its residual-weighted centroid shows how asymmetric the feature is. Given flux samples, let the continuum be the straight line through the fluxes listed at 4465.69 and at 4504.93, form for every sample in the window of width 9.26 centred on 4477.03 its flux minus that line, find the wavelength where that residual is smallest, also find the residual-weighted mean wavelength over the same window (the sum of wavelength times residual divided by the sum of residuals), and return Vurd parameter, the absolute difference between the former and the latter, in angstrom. 4.6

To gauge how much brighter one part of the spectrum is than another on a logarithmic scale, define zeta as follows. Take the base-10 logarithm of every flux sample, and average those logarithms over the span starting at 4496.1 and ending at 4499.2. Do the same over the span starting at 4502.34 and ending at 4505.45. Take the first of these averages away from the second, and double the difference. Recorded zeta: -0.01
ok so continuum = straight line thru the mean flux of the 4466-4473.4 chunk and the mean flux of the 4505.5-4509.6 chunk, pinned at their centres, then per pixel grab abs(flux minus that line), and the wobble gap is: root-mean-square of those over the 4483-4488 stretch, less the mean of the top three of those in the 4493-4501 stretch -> -0.02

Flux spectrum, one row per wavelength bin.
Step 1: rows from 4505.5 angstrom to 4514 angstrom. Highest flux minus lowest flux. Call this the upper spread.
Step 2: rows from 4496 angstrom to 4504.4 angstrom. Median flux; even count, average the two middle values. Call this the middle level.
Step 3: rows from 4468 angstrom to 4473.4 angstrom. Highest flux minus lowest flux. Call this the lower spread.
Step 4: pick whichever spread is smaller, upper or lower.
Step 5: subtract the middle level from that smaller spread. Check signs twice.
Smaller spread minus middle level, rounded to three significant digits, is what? -5.59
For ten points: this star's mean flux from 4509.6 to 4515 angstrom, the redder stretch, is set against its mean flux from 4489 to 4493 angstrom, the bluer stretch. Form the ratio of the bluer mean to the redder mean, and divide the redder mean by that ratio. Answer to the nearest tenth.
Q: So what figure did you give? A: 5.4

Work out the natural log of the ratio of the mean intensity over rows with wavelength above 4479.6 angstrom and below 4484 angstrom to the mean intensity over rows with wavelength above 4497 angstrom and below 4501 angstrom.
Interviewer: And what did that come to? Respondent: -0.01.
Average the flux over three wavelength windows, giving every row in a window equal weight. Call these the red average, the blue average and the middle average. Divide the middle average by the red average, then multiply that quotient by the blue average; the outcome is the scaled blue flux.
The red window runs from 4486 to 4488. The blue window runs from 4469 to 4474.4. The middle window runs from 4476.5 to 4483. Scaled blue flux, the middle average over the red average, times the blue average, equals 5.71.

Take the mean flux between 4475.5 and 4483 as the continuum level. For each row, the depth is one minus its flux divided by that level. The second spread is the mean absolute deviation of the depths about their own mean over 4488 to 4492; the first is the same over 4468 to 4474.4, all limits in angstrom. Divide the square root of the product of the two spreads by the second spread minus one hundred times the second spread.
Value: -0.010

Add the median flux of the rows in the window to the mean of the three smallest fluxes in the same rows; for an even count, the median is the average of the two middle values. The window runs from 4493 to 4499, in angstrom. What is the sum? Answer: 11.4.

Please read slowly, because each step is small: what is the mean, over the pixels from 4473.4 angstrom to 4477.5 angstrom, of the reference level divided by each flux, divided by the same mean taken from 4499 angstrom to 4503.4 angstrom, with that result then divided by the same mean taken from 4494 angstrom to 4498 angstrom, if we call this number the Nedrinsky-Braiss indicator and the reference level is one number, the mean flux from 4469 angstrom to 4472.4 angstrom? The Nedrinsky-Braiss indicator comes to 0.97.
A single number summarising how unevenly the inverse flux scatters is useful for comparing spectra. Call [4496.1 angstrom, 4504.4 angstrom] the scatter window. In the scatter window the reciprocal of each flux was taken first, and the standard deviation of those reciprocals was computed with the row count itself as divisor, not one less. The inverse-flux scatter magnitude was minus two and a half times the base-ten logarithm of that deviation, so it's 7.82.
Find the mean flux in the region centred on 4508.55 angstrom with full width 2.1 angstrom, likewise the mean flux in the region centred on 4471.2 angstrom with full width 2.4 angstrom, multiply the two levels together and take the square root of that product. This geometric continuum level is 5.63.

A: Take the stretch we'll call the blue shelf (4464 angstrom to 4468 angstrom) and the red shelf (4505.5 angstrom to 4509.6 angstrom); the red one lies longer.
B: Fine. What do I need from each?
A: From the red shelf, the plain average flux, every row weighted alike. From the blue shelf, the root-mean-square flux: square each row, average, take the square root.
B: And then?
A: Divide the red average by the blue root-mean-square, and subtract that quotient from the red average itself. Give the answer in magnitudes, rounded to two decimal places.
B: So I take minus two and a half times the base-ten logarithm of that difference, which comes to -1.64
